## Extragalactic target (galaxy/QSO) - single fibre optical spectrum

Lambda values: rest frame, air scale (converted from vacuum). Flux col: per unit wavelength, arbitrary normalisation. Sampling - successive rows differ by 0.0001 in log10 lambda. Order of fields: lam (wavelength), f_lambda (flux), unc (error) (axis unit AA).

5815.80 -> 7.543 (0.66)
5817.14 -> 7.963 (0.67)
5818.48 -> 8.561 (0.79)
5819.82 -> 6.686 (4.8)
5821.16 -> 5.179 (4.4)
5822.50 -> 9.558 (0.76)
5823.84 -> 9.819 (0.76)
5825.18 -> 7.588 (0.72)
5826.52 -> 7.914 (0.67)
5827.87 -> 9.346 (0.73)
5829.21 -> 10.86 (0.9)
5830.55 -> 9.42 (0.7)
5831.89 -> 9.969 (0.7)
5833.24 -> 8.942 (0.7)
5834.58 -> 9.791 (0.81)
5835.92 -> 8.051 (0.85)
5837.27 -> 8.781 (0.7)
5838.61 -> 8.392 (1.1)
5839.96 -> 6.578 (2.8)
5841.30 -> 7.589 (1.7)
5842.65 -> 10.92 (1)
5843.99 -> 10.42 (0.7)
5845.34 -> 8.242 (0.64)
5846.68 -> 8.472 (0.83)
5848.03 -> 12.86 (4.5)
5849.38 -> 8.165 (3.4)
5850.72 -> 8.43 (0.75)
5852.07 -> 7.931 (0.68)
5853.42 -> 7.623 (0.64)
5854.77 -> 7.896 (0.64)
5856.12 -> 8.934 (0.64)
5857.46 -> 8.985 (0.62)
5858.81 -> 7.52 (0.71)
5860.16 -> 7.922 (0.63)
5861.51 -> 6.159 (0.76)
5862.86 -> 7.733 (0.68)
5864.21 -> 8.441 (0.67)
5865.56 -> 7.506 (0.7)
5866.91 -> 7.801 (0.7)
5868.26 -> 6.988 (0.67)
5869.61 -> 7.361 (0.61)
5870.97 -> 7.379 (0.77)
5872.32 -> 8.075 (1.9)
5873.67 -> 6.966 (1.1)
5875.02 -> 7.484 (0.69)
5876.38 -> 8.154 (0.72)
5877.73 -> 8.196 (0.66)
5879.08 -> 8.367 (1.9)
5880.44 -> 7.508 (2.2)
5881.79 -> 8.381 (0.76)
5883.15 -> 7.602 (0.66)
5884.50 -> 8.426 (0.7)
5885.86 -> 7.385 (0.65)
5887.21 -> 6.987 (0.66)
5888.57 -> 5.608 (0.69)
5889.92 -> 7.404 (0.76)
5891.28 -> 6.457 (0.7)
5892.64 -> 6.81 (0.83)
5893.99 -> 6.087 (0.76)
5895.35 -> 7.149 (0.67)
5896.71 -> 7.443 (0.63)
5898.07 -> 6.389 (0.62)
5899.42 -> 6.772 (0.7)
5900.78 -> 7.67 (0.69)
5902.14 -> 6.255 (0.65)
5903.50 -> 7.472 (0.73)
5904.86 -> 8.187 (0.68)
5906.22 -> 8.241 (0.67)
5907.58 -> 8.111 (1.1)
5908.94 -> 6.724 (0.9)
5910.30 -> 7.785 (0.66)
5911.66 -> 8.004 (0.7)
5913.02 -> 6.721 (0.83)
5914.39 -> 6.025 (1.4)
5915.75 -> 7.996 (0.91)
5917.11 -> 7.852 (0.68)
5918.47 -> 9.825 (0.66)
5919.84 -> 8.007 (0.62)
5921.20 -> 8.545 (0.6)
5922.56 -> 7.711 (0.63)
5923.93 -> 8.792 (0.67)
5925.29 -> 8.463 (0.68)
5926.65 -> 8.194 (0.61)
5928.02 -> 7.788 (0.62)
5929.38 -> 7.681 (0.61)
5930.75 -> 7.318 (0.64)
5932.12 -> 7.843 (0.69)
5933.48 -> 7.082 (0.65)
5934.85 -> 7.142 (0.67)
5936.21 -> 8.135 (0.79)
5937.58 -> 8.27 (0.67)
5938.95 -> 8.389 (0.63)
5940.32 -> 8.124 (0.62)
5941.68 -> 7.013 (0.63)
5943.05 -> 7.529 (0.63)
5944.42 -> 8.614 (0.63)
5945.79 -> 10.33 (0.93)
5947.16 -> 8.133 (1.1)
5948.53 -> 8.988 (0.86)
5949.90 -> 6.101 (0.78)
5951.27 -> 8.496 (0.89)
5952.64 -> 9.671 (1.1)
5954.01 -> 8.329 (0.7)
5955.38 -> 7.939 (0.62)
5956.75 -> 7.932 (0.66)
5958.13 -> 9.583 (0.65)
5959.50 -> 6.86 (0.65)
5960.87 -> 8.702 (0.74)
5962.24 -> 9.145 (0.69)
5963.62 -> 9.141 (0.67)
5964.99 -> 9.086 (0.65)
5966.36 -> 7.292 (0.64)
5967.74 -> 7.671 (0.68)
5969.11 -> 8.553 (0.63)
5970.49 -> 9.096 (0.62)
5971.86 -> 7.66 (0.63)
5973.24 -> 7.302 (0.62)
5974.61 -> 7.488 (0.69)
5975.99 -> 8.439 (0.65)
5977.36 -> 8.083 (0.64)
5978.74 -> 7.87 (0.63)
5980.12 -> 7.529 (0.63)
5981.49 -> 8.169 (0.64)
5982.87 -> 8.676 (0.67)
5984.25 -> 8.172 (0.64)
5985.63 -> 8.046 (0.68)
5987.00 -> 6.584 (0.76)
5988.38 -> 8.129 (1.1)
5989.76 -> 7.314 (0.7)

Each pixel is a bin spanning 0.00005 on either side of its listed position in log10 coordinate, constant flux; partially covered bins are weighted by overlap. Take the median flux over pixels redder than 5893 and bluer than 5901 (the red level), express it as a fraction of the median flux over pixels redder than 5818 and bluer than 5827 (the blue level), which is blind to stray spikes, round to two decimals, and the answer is 0.88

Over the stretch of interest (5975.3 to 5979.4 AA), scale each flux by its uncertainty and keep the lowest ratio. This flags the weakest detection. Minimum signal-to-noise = 12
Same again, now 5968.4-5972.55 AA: 12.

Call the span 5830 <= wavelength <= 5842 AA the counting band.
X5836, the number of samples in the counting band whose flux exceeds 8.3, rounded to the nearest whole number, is 6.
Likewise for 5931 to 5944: 1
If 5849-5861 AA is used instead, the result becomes 3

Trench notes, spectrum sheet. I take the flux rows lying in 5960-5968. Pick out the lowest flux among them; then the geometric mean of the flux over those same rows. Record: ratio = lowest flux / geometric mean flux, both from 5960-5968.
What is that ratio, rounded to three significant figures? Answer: 0.861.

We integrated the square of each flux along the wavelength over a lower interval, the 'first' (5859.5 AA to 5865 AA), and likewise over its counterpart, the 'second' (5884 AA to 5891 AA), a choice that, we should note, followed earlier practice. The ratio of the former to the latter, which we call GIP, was 0.9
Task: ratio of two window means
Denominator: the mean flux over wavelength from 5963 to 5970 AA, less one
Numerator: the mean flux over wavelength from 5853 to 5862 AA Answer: 1.07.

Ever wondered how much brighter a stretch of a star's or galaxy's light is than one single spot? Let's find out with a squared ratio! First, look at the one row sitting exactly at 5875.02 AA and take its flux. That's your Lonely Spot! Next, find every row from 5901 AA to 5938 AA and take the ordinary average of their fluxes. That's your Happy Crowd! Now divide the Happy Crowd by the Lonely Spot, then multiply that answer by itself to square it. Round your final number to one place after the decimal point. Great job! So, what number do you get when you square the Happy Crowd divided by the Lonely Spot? 1.1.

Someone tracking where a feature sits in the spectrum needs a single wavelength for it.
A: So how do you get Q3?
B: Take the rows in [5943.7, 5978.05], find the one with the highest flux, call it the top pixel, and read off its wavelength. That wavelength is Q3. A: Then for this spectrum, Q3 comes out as 5945.79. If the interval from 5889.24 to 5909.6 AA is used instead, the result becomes 5906.22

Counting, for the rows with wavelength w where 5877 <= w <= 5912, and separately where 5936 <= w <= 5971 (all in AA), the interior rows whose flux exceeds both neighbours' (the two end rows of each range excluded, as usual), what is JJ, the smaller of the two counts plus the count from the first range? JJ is 14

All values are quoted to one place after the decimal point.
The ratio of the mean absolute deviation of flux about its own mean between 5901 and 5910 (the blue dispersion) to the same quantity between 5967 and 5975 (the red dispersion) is 1.2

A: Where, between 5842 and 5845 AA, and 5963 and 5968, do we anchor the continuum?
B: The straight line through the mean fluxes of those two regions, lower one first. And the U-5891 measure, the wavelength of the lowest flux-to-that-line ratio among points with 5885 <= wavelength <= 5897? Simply 5888.57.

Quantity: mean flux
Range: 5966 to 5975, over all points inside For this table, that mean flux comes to 7.9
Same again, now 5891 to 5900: 6.7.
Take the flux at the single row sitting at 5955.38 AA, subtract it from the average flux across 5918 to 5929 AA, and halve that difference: 0.2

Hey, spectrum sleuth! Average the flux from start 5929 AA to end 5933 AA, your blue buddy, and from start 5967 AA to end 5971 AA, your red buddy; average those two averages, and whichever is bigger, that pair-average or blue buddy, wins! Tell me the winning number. 8.0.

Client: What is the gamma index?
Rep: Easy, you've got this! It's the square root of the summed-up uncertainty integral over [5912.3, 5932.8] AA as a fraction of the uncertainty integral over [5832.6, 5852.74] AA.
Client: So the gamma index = 0.72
